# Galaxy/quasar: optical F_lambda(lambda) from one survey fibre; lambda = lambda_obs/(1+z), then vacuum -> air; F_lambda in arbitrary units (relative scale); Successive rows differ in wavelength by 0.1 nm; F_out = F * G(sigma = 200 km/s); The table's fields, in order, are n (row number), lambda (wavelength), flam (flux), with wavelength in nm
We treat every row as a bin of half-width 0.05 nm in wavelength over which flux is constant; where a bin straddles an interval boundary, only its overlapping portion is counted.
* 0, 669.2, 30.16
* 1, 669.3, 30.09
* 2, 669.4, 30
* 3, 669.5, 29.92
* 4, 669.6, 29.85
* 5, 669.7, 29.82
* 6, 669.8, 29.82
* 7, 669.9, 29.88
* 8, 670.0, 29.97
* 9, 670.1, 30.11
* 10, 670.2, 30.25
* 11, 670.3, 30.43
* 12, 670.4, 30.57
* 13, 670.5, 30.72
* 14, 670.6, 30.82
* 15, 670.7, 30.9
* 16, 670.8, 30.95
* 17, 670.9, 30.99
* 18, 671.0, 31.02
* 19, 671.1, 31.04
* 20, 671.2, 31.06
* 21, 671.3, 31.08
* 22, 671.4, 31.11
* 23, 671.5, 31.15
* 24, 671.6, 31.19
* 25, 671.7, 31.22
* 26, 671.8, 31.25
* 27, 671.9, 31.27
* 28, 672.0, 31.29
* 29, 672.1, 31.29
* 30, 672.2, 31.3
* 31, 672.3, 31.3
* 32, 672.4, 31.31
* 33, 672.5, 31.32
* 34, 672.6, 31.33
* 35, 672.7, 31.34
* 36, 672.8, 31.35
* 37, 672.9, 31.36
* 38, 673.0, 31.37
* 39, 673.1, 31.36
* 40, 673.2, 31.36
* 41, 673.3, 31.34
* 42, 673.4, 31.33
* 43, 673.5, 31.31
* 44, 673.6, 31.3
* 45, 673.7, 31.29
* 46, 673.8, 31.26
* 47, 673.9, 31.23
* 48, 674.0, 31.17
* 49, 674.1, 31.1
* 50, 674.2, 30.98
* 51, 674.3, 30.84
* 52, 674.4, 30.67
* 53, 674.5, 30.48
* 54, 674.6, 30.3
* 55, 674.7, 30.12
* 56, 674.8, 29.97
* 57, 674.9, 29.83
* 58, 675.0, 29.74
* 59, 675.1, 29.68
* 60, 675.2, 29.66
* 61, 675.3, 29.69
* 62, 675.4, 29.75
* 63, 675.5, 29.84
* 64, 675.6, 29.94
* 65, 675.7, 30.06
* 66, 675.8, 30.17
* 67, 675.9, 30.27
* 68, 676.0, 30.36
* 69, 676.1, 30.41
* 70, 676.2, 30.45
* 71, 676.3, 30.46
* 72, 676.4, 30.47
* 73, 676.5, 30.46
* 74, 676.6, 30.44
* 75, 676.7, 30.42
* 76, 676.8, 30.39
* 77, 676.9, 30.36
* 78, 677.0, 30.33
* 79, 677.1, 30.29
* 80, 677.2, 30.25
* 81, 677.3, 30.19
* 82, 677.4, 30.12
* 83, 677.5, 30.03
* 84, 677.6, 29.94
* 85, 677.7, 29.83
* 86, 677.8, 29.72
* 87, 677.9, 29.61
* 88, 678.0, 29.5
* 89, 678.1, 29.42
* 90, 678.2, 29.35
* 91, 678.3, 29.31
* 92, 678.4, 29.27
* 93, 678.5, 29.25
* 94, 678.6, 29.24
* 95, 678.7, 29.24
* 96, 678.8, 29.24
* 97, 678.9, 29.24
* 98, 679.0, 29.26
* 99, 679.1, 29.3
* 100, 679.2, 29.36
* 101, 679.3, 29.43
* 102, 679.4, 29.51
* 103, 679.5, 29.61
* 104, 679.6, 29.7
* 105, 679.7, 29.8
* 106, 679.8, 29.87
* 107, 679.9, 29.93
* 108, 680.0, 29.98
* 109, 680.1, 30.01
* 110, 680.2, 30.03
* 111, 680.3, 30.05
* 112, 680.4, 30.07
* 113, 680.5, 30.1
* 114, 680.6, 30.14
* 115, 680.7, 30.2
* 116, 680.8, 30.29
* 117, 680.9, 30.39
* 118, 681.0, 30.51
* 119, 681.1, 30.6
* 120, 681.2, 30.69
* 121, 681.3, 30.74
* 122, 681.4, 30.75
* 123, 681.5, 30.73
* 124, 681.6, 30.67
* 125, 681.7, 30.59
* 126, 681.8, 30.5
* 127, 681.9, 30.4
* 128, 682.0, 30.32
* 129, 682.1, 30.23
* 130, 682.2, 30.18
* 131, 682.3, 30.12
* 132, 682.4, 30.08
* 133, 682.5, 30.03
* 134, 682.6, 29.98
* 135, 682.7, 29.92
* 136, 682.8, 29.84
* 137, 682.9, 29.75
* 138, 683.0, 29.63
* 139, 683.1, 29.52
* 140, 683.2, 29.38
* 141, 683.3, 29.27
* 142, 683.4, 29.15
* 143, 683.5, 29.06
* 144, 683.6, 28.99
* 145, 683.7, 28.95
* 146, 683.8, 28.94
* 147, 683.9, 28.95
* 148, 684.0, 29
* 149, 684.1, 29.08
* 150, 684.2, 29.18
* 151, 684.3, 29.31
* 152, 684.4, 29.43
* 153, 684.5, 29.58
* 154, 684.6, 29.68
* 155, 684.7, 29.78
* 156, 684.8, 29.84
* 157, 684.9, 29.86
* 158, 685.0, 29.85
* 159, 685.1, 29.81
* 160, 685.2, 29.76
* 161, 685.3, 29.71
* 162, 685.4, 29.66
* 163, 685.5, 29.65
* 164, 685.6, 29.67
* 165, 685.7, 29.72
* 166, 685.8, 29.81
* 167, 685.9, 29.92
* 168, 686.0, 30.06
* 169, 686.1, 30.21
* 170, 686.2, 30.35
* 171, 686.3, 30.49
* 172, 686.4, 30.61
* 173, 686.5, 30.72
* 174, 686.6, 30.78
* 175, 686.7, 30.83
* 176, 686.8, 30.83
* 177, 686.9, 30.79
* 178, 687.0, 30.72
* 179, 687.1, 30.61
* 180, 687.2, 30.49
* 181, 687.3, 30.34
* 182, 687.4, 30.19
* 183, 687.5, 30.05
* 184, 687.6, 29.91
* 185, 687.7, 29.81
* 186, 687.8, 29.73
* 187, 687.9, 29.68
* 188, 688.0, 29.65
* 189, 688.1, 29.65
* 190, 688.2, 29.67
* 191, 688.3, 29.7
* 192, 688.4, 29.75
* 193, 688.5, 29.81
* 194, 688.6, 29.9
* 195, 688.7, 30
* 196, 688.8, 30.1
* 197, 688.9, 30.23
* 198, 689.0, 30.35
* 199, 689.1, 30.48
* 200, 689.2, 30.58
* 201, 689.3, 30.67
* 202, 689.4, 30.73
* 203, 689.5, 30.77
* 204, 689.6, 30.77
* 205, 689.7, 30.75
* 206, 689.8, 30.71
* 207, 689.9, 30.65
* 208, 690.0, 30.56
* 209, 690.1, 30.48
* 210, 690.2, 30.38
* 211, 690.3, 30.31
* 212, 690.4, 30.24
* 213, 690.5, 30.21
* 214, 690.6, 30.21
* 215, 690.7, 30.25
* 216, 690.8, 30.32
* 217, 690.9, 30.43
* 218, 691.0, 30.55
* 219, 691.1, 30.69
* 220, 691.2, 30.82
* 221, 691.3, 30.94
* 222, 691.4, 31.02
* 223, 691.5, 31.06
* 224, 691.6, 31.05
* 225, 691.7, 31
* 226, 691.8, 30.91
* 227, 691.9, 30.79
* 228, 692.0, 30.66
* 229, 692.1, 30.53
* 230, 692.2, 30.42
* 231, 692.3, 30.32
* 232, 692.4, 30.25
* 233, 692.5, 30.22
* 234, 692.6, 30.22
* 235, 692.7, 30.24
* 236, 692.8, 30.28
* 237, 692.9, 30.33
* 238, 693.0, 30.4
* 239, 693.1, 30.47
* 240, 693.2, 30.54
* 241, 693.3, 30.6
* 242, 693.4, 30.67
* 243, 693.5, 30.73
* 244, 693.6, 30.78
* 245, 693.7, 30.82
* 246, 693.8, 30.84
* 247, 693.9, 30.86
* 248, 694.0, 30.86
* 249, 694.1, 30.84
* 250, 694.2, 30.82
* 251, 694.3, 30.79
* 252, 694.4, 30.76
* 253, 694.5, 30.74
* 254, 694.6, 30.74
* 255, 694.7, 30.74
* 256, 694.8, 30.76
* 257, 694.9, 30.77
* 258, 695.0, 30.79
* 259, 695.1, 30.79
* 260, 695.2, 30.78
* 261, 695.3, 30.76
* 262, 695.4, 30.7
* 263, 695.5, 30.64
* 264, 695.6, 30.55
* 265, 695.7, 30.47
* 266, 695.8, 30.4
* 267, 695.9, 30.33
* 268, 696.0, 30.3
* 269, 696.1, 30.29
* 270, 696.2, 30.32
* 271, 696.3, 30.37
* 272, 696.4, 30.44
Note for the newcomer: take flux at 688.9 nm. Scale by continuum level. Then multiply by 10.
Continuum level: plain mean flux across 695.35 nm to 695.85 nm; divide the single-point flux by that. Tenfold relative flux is 9.9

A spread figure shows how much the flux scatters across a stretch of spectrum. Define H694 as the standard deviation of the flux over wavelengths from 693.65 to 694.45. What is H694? 0.03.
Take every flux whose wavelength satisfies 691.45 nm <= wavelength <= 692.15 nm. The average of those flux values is 30.86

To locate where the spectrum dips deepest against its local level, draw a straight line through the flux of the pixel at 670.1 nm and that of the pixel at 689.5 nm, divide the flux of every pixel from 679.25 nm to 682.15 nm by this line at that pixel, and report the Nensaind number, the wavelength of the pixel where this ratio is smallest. 679.3 nm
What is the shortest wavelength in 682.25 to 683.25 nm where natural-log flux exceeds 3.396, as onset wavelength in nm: 682.3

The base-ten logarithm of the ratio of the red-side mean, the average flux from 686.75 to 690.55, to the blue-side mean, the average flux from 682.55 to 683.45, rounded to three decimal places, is 0.010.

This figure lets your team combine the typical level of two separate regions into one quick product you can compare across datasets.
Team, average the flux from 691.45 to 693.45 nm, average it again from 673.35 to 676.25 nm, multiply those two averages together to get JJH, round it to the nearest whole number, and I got 930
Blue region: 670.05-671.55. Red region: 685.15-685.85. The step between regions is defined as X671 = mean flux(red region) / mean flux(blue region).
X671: 0.96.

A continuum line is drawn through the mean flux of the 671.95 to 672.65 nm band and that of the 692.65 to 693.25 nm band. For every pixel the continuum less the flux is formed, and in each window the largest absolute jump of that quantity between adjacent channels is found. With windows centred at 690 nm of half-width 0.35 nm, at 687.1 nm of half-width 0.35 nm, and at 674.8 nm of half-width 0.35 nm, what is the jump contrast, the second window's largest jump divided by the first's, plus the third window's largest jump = 1.70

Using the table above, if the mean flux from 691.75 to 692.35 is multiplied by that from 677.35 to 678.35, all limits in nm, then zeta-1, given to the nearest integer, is 908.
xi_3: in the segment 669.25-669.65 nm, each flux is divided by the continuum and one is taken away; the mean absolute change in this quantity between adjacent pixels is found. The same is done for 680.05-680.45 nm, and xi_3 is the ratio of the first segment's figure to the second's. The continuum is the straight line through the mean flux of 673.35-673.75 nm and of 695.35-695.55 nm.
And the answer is 3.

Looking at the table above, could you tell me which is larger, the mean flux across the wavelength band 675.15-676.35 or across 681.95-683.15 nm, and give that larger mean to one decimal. 30.1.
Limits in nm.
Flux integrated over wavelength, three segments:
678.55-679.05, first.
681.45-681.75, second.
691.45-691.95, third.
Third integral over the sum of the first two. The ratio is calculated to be 0.6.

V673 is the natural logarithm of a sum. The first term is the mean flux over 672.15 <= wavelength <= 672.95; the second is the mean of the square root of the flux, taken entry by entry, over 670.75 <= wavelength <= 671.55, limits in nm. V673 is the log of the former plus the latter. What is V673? 3.61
